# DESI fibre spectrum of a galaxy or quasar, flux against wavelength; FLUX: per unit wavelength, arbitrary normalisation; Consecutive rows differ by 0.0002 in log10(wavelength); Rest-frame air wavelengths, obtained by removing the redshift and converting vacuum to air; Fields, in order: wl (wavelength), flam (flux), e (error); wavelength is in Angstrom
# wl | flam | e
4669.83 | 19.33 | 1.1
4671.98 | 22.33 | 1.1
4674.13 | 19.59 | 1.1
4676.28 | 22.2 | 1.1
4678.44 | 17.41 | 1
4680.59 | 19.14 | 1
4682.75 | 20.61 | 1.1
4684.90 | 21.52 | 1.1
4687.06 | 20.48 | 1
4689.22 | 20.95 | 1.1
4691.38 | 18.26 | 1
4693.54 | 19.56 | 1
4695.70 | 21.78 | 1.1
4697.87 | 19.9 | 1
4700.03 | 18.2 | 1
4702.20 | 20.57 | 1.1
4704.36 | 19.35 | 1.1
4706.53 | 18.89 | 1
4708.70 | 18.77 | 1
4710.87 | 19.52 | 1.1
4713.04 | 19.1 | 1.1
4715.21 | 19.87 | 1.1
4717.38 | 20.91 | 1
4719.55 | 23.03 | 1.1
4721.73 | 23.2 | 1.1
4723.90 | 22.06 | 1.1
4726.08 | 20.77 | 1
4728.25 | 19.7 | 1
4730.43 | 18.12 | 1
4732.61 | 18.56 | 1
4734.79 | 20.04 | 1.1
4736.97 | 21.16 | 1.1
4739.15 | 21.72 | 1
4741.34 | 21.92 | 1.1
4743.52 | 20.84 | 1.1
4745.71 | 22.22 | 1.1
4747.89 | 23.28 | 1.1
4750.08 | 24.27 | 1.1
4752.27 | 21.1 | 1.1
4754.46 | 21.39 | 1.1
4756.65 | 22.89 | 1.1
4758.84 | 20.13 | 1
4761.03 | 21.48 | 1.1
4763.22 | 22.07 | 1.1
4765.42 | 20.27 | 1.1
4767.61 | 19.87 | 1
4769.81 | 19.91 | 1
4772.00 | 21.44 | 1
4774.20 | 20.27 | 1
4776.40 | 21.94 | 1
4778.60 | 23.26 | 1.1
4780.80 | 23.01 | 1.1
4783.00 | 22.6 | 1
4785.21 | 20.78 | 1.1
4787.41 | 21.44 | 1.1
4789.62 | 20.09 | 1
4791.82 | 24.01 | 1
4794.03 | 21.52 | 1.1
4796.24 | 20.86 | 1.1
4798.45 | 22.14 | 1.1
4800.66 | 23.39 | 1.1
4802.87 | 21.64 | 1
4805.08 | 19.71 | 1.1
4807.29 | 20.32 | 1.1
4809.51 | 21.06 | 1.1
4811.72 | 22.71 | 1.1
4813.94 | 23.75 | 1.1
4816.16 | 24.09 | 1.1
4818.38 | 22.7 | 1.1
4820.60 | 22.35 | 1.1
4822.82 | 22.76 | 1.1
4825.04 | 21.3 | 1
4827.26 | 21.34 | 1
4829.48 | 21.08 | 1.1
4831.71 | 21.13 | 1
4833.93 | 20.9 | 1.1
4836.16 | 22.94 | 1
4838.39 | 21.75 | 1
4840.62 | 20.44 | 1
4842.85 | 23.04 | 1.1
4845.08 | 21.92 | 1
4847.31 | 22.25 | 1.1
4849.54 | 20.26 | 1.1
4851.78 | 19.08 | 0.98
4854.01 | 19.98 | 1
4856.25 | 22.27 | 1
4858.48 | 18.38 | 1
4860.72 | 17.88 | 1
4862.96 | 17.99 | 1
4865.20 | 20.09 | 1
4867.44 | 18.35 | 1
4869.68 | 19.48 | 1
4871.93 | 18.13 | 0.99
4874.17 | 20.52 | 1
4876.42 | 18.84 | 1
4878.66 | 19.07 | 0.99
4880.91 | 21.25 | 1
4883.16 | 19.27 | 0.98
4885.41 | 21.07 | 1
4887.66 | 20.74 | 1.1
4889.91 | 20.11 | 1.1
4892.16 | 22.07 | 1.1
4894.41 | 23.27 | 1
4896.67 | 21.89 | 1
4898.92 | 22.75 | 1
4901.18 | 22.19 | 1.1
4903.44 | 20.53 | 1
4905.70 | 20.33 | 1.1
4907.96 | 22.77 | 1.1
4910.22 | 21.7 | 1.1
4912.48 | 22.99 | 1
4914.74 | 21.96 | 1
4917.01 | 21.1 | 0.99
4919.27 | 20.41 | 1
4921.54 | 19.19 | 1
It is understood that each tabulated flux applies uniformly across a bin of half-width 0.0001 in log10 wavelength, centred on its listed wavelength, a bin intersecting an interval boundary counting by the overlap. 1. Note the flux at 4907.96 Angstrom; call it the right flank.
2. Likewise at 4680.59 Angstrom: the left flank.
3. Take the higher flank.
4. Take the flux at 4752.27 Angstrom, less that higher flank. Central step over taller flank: -1.7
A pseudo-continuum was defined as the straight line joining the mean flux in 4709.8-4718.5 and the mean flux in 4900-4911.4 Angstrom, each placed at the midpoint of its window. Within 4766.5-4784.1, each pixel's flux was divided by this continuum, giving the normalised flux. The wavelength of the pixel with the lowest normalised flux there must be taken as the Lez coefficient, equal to 4767.61 Angstrom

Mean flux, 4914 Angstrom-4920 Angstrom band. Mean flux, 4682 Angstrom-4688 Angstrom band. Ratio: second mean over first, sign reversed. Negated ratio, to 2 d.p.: -0.99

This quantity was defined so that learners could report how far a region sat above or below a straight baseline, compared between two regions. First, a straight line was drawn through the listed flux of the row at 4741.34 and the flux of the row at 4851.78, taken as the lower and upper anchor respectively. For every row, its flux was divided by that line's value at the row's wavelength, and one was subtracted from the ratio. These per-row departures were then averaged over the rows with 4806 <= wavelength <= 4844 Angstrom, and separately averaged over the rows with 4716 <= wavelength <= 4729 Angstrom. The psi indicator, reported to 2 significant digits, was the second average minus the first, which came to -0.15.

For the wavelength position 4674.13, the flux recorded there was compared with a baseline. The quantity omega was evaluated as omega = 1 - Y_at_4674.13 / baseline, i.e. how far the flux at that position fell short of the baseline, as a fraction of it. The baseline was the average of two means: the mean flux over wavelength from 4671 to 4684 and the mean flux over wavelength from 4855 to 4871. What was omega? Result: 0.01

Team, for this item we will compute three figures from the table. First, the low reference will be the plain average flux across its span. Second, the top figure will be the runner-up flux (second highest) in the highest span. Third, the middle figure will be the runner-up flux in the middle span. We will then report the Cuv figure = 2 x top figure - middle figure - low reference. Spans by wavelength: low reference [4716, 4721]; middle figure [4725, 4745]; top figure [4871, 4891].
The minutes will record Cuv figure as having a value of -1.5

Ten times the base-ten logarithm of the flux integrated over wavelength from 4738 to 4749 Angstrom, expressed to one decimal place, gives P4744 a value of 23.8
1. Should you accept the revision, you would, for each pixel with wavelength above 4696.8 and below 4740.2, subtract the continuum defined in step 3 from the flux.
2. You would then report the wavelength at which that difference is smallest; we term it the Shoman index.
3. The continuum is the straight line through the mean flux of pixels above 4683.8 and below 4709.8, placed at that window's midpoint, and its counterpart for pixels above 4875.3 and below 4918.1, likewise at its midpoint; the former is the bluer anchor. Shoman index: 4730.43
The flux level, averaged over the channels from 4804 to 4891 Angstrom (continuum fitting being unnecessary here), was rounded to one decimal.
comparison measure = 20.8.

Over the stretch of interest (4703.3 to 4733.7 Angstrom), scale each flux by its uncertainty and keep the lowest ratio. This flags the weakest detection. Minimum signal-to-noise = 17.4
